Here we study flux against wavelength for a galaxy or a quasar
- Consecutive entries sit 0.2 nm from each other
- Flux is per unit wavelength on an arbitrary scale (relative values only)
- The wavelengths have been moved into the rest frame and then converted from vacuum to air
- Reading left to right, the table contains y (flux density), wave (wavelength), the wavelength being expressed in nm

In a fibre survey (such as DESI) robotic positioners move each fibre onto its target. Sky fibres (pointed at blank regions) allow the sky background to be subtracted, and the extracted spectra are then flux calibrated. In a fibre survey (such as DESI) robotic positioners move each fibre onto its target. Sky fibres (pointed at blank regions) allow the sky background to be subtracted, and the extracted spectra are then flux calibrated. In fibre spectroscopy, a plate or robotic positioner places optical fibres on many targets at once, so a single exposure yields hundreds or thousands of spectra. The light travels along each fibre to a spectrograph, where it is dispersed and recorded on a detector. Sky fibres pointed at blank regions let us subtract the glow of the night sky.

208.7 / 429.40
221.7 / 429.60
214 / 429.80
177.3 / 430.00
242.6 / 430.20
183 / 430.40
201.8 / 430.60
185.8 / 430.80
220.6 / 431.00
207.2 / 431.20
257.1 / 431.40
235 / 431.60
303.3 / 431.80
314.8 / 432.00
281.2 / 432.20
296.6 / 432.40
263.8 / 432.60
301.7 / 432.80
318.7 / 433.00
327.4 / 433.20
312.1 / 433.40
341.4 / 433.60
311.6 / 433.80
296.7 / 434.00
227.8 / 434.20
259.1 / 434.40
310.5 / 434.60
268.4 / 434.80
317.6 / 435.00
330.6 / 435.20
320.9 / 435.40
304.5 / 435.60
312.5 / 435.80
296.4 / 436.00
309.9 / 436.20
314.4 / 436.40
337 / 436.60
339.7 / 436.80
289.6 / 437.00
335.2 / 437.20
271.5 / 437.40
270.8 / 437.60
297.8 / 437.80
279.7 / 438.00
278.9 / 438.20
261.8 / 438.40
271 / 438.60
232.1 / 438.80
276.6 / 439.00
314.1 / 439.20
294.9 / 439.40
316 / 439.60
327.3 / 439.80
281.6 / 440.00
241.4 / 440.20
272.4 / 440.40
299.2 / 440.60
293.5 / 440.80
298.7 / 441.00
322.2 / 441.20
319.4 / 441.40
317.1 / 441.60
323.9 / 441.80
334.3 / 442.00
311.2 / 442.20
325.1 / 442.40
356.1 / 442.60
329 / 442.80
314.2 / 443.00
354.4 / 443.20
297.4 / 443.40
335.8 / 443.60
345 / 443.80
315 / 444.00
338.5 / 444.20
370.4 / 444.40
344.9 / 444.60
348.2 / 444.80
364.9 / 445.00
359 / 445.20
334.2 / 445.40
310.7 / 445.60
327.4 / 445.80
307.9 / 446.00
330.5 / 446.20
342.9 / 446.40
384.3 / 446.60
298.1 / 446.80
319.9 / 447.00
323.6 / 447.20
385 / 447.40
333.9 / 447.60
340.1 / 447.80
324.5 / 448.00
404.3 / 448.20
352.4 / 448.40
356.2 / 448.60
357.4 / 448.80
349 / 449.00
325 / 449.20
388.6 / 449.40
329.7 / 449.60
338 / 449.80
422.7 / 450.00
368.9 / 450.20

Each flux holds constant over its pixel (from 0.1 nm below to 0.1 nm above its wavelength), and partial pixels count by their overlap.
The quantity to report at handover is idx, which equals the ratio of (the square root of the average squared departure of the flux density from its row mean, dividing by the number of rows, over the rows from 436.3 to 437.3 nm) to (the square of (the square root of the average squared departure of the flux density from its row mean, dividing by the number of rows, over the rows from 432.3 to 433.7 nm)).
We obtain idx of 0.04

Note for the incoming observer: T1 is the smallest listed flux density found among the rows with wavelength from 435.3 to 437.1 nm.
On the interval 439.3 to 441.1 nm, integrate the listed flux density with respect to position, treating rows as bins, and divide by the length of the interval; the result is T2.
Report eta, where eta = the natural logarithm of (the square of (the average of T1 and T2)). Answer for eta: 11.3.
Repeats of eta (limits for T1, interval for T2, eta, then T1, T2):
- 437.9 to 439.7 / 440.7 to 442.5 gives 11.2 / 232.1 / 316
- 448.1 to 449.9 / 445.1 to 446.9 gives 11.6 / 325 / 333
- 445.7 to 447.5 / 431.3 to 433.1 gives 11.4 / 298.1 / 286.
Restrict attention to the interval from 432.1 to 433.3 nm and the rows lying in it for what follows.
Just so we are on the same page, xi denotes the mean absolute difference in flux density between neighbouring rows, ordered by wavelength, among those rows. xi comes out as 22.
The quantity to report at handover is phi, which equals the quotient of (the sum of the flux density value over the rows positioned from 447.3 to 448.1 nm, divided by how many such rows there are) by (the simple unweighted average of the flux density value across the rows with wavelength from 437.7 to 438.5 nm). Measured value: 1.2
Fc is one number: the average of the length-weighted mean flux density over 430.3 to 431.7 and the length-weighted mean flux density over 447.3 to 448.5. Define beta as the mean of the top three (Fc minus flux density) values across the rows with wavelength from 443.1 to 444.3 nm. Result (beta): -31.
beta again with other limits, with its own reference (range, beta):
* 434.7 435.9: -10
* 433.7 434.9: 33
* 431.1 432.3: 52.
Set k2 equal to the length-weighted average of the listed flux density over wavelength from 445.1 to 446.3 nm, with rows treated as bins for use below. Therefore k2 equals 328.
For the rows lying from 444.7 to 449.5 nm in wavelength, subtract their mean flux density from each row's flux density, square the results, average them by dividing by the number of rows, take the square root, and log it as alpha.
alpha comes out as 26.6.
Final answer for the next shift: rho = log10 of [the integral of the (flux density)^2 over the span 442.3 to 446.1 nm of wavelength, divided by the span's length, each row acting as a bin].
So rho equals 5.05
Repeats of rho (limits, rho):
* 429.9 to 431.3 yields 4.62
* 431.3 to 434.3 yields 4.94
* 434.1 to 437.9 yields 4.96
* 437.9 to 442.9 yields 4.96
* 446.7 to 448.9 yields 5.08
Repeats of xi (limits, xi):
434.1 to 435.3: 37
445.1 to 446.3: 21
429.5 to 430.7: 38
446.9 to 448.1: 28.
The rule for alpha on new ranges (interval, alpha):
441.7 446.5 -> 18.8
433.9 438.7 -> 28.1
